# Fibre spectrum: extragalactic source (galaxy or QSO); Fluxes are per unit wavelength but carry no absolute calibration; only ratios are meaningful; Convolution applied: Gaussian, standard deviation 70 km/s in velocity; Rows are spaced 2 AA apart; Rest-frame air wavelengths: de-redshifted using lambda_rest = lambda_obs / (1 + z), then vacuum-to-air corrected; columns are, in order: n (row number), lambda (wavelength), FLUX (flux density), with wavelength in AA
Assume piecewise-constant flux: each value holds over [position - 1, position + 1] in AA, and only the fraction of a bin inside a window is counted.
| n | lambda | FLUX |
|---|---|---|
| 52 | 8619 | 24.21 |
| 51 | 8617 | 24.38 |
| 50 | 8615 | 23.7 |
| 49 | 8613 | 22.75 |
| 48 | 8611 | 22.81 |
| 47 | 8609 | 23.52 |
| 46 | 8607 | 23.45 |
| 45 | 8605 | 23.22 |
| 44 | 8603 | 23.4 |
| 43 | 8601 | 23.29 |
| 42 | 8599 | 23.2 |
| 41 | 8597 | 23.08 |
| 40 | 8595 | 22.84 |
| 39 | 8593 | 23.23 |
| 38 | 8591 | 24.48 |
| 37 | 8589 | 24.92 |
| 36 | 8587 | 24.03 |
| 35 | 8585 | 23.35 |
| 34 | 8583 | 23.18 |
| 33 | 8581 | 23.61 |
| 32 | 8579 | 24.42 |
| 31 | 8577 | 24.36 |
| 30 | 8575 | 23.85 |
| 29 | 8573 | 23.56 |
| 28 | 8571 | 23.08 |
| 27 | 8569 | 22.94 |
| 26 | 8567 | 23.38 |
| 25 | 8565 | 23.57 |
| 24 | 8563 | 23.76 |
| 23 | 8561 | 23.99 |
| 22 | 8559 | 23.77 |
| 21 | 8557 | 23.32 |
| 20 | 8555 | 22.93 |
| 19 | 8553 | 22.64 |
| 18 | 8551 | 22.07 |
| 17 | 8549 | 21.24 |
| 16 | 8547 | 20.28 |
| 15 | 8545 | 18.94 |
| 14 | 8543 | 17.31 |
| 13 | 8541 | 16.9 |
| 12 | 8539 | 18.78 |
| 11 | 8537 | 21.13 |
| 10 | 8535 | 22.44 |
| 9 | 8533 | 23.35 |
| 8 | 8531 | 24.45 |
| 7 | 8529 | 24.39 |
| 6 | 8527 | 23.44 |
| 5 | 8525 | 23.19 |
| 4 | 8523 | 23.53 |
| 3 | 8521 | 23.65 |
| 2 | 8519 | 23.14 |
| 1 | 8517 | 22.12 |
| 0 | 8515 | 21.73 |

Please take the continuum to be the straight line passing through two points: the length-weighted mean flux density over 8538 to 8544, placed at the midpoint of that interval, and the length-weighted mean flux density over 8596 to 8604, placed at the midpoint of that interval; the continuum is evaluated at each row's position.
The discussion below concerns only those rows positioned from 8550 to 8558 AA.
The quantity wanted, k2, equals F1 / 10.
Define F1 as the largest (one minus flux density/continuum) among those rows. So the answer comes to -0.019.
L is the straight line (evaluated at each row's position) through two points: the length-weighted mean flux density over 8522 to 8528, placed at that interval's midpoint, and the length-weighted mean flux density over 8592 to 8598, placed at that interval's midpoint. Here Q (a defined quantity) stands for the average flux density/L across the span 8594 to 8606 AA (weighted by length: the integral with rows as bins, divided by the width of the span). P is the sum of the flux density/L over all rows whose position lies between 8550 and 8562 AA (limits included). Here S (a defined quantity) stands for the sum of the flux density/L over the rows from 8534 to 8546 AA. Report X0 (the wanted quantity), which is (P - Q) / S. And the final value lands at 1.00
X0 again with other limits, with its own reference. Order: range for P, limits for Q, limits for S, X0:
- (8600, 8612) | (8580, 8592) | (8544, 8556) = 0.92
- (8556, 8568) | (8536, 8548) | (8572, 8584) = 0.86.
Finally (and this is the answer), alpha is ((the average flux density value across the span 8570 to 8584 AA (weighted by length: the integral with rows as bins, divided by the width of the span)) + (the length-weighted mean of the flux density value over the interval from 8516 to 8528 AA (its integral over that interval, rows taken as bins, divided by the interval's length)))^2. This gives 2200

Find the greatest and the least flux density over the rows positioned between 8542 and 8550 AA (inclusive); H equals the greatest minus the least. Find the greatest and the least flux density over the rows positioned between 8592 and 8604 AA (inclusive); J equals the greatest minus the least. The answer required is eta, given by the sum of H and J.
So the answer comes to 4.5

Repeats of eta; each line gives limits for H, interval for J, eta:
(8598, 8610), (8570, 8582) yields 1.7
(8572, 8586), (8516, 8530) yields 3.5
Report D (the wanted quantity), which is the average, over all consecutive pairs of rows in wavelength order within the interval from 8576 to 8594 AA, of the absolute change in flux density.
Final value 0.6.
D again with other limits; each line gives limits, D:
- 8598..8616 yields 0.3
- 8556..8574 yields 0.3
